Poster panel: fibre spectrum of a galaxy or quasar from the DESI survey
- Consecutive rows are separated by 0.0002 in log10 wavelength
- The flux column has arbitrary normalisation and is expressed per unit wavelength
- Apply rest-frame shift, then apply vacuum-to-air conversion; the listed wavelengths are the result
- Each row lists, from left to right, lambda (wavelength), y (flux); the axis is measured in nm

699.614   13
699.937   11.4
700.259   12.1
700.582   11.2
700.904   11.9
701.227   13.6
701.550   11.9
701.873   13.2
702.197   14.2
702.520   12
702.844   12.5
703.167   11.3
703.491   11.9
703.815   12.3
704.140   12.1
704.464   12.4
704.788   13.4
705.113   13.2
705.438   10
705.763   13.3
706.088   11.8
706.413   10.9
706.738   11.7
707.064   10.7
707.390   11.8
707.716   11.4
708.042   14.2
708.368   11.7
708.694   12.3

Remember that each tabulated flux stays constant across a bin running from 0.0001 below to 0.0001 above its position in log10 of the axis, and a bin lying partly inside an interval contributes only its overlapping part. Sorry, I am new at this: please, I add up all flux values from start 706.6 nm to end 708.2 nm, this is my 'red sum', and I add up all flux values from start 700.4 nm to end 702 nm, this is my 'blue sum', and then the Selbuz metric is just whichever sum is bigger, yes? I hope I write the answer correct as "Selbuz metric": 61.80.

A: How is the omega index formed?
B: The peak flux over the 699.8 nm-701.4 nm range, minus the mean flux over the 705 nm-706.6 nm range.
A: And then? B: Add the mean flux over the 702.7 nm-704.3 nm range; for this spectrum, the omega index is 13.8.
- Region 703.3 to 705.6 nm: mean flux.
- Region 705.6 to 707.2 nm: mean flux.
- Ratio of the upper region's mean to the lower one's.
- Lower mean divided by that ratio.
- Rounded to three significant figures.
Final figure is 12.7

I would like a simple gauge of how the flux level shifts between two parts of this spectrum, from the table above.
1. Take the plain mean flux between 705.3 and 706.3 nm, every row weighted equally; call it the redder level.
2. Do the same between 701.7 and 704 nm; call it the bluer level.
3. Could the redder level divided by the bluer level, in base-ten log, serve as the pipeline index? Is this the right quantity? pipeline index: -0.028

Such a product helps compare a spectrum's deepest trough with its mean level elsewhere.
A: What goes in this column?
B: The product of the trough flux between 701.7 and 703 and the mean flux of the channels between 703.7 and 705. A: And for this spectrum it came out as 151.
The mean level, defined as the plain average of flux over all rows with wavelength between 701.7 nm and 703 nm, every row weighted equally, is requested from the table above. 13.0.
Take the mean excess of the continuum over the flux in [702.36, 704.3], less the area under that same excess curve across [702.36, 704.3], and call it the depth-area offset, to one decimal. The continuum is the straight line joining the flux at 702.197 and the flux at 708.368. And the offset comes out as -1.6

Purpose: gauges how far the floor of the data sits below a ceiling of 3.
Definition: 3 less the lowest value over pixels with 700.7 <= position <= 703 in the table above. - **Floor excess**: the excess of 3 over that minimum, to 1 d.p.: -8.9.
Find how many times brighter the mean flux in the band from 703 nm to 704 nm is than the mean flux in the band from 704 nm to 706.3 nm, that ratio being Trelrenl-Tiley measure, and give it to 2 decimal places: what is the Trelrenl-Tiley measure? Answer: 0.96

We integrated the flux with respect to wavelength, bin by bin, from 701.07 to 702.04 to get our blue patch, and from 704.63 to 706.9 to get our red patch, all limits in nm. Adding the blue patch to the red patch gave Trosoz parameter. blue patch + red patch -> 40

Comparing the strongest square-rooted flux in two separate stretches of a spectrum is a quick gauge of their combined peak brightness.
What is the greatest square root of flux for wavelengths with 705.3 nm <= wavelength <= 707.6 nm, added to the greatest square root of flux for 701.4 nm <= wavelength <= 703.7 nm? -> 7.42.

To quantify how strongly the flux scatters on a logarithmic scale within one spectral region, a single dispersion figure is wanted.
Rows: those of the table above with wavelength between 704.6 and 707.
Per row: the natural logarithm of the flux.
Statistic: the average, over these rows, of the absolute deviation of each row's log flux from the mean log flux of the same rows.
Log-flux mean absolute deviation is 0.090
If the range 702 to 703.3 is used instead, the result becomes 0.067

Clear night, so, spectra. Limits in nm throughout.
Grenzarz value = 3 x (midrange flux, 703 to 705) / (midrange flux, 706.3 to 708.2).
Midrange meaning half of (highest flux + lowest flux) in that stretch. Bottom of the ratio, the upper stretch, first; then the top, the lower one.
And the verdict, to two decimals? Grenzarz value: 2.98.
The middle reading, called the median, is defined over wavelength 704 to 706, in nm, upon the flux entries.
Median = 12.8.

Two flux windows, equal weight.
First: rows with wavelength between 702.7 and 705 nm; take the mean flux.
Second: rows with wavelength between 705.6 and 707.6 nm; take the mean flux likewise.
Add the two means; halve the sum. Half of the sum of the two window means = 12.0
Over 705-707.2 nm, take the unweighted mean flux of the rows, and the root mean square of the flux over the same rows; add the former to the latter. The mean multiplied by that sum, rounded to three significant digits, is 272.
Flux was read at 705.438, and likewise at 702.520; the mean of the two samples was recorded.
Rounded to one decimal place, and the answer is 11.0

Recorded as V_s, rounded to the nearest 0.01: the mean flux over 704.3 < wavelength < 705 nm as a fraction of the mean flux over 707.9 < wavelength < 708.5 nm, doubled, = 1.99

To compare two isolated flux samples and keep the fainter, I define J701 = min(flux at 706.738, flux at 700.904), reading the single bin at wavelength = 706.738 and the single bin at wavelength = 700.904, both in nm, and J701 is 11.7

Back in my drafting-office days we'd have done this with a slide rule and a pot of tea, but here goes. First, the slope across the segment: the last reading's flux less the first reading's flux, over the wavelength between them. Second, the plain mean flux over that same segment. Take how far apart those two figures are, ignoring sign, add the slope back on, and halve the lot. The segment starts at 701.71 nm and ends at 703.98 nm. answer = 6.24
